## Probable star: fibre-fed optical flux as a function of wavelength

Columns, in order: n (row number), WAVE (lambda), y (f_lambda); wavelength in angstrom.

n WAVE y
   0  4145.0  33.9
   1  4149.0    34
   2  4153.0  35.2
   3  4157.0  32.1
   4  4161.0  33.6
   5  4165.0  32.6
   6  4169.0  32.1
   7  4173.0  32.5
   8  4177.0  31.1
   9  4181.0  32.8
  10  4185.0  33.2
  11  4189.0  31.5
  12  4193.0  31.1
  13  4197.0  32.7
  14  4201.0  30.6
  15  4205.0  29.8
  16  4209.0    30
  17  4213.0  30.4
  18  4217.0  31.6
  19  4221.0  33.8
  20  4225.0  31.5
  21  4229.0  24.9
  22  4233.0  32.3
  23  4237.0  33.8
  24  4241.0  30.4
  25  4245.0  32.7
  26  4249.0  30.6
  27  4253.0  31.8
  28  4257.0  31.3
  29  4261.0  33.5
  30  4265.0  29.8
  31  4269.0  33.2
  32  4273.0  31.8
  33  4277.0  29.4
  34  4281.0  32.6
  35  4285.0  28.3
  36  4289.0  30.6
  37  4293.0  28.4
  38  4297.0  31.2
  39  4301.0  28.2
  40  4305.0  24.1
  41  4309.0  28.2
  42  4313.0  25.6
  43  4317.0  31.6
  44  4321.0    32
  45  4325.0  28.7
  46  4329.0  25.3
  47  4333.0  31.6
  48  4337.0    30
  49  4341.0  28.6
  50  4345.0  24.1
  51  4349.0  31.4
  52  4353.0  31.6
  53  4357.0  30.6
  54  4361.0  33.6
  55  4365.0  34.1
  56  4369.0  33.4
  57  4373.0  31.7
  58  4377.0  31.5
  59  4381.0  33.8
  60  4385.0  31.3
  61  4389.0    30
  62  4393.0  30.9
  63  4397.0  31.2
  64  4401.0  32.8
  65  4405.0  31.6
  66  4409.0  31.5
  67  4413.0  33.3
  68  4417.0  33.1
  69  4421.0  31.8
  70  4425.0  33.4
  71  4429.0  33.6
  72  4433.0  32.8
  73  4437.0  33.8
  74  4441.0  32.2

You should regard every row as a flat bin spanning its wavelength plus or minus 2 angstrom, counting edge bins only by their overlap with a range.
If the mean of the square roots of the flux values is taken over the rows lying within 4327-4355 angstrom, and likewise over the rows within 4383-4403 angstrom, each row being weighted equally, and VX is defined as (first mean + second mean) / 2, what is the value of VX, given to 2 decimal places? 5.48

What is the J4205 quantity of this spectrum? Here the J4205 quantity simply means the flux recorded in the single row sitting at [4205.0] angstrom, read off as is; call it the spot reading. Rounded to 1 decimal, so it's 29.8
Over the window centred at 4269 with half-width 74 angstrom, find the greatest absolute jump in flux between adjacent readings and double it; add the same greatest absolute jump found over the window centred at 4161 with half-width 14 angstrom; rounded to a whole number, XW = 18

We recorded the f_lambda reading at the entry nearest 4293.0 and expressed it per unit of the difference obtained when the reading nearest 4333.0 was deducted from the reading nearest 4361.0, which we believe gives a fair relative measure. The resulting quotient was 14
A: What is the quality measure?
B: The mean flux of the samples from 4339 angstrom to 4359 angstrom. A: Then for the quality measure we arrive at 29.26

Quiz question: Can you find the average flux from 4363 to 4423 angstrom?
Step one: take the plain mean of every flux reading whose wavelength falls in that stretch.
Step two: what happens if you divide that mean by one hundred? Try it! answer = 0.321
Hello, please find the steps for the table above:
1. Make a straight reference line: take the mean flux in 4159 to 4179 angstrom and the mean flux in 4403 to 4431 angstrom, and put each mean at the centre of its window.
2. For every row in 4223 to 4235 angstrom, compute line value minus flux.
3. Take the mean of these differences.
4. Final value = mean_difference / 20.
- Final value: 0.14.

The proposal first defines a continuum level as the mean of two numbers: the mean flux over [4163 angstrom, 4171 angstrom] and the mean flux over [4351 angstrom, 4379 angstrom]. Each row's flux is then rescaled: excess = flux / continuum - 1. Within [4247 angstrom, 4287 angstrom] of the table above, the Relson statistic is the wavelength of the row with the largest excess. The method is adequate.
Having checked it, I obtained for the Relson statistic 4261.0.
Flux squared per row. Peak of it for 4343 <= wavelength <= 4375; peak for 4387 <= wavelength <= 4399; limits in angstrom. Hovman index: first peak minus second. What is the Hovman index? 189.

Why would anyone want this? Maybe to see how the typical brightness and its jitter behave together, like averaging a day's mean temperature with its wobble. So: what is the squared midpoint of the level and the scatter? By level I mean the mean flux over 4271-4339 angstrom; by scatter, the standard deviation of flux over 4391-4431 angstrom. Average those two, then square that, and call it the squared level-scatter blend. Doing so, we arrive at 229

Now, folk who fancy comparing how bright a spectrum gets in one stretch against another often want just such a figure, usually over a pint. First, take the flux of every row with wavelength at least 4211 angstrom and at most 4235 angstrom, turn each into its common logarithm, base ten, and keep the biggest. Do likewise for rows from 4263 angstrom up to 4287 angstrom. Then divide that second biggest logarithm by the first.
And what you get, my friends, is 0.995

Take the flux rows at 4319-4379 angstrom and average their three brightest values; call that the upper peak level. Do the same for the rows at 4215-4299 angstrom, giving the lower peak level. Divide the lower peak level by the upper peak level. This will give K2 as 1.00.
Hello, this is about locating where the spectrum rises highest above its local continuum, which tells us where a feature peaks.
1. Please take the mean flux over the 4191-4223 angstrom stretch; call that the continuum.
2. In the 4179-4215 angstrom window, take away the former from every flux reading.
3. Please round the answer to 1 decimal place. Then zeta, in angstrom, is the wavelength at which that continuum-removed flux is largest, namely 4185.0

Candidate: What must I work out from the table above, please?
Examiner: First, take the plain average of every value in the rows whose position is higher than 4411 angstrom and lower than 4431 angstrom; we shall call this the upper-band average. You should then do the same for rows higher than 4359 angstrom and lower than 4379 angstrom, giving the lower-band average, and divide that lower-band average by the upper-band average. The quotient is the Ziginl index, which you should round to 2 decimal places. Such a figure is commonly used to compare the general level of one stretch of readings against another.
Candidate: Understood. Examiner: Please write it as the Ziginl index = 0.99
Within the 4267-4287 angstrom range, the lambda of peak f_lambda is 4269.0 angstrom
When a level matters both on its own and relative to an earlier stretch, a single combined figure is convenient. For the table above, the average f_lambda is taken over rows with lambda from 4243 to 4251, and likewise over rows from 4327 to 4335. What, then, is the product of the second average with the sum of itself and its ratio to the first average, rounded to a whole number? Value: 835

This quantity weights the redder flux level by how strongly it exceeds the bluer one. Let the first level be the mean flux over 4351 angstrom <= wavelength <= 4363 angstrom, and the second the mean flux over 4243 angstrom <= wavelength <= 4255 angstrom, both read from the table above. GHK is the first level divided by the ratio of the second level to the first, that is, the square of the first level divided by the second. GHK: 32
